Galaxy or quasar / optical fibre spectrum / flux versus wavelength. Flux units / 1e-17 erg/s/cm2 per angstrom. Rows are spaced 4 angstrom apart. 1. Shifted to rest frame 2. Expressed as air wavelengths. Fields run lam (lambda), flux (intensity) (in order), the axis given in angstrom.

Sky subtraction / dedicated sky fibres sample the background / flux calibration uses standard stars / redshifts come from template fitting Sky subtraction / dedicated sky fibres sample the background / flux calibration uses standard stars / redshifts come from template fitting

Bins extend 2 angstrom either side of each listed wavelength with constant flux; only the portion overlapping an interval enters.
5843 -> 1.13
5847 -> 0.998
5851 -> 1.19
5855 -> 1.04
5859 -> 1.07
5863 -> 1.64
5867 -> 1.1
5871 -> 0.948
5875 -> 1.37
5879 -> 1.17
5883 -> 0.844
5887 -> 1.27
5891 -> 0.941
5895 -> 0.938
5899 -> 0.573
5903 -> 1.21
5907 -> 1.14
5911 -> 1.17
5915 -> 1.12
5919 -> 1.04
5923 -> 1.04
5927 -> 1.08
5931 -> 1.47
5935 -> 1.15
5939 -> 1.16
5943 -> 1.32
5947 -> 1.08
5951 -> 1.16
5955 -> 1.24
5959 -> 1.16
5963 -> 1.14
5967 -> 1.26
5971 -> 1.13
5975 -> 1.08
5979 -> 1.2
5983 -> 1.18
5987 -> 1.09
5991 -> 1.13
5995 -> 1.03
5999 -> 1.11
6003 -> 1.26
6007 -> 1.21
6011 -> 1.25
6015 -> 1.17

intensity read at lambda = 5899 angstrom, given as 0.573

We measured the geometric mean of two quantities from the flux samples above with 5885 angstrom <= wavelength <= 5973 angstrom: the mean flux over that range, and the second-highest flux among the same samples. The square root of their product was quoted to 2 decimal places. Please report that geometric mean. 1.22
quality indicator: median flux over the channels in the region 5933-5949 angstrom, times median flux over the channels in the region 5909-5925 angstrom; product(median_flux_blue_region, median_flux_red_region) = 1.25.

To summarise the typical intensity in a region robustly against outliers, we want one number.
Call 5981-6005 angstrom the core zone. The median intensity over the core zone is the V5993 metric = 1.12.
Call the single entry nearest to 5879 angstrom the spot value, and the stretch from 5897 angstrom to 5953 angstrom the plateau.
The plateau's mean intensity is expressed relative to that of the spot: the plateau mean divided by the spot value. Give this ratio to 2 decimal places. 0.96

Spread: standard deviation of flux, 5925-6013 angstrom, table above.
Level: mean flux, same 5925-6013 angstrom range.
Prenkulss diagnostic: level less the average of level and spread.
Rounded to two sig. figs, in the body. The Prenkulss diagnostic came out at 0.54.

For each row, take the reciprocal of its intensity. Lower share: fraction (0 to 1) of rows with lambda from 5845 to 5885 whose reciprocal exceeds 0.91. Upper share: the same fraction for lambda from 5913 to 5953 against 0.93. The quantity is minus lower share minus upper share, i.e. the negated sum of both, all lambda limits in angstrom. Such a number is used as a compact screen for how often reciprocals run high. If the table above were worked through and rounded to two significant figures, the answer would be -0.70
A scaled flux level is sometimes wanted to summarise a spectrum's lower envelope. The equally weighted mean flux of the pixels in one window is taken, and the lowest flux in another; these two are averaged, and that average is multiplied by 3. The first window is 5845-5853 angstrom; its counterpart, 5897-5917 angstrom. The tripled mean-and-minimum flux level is 2.50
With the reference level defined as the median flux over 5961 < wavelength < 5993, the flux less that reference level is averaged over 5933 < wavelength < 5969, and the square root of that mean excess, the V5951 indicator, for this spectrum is 0.22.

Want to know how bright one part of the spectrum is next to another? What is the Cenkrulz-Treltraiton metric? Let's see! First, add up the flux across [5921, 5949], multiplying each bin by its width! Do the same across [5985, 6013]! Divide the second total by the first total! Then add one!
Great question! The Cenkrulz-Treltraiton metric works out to 1.97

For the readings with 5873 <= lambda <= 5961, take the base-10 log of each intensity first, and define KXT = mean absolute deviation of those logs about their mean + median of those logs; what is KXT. 0.118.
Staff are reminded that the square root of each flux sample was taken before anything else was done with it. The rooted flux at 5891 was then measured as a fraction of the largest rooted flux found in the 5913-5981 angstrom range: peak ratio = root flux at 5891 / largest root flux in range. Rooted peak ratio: 0.800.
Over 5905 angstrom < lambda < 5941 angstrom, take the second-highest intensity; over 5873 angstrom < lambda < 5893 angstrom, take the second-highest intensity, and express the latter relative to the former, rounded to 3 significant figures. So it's 1.09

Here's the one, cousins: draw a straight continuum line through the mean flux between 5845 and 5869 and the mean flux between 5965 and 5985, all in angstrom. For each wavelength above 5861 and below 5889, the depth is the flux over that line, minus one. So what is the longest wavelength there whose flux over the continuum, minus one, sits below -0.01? 5883 angstrom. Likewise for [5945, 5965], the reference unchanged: 5963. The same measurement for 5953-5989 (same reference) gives 5987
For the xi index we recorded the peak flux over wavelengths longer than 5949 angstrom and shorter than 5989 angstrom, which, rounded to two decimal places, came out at 1.26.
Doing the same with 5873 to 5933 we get 1.47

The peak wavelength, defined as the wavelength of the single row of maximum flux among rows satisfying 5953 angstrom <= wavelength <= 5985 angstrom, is 5967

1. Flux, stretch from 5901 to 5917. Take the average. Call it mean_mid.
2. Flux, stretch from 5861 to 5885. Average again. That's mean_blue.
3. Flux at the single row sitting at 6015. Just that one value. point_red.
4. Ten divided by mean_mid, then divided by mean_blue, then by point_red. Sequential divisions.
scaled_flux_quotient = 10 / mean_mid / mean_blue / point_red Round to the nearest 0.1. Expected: 6.3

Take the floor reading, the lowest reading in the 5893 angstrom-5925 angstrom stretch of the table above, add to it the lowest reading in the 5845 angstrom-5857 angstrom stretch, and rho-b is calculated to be 1.57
